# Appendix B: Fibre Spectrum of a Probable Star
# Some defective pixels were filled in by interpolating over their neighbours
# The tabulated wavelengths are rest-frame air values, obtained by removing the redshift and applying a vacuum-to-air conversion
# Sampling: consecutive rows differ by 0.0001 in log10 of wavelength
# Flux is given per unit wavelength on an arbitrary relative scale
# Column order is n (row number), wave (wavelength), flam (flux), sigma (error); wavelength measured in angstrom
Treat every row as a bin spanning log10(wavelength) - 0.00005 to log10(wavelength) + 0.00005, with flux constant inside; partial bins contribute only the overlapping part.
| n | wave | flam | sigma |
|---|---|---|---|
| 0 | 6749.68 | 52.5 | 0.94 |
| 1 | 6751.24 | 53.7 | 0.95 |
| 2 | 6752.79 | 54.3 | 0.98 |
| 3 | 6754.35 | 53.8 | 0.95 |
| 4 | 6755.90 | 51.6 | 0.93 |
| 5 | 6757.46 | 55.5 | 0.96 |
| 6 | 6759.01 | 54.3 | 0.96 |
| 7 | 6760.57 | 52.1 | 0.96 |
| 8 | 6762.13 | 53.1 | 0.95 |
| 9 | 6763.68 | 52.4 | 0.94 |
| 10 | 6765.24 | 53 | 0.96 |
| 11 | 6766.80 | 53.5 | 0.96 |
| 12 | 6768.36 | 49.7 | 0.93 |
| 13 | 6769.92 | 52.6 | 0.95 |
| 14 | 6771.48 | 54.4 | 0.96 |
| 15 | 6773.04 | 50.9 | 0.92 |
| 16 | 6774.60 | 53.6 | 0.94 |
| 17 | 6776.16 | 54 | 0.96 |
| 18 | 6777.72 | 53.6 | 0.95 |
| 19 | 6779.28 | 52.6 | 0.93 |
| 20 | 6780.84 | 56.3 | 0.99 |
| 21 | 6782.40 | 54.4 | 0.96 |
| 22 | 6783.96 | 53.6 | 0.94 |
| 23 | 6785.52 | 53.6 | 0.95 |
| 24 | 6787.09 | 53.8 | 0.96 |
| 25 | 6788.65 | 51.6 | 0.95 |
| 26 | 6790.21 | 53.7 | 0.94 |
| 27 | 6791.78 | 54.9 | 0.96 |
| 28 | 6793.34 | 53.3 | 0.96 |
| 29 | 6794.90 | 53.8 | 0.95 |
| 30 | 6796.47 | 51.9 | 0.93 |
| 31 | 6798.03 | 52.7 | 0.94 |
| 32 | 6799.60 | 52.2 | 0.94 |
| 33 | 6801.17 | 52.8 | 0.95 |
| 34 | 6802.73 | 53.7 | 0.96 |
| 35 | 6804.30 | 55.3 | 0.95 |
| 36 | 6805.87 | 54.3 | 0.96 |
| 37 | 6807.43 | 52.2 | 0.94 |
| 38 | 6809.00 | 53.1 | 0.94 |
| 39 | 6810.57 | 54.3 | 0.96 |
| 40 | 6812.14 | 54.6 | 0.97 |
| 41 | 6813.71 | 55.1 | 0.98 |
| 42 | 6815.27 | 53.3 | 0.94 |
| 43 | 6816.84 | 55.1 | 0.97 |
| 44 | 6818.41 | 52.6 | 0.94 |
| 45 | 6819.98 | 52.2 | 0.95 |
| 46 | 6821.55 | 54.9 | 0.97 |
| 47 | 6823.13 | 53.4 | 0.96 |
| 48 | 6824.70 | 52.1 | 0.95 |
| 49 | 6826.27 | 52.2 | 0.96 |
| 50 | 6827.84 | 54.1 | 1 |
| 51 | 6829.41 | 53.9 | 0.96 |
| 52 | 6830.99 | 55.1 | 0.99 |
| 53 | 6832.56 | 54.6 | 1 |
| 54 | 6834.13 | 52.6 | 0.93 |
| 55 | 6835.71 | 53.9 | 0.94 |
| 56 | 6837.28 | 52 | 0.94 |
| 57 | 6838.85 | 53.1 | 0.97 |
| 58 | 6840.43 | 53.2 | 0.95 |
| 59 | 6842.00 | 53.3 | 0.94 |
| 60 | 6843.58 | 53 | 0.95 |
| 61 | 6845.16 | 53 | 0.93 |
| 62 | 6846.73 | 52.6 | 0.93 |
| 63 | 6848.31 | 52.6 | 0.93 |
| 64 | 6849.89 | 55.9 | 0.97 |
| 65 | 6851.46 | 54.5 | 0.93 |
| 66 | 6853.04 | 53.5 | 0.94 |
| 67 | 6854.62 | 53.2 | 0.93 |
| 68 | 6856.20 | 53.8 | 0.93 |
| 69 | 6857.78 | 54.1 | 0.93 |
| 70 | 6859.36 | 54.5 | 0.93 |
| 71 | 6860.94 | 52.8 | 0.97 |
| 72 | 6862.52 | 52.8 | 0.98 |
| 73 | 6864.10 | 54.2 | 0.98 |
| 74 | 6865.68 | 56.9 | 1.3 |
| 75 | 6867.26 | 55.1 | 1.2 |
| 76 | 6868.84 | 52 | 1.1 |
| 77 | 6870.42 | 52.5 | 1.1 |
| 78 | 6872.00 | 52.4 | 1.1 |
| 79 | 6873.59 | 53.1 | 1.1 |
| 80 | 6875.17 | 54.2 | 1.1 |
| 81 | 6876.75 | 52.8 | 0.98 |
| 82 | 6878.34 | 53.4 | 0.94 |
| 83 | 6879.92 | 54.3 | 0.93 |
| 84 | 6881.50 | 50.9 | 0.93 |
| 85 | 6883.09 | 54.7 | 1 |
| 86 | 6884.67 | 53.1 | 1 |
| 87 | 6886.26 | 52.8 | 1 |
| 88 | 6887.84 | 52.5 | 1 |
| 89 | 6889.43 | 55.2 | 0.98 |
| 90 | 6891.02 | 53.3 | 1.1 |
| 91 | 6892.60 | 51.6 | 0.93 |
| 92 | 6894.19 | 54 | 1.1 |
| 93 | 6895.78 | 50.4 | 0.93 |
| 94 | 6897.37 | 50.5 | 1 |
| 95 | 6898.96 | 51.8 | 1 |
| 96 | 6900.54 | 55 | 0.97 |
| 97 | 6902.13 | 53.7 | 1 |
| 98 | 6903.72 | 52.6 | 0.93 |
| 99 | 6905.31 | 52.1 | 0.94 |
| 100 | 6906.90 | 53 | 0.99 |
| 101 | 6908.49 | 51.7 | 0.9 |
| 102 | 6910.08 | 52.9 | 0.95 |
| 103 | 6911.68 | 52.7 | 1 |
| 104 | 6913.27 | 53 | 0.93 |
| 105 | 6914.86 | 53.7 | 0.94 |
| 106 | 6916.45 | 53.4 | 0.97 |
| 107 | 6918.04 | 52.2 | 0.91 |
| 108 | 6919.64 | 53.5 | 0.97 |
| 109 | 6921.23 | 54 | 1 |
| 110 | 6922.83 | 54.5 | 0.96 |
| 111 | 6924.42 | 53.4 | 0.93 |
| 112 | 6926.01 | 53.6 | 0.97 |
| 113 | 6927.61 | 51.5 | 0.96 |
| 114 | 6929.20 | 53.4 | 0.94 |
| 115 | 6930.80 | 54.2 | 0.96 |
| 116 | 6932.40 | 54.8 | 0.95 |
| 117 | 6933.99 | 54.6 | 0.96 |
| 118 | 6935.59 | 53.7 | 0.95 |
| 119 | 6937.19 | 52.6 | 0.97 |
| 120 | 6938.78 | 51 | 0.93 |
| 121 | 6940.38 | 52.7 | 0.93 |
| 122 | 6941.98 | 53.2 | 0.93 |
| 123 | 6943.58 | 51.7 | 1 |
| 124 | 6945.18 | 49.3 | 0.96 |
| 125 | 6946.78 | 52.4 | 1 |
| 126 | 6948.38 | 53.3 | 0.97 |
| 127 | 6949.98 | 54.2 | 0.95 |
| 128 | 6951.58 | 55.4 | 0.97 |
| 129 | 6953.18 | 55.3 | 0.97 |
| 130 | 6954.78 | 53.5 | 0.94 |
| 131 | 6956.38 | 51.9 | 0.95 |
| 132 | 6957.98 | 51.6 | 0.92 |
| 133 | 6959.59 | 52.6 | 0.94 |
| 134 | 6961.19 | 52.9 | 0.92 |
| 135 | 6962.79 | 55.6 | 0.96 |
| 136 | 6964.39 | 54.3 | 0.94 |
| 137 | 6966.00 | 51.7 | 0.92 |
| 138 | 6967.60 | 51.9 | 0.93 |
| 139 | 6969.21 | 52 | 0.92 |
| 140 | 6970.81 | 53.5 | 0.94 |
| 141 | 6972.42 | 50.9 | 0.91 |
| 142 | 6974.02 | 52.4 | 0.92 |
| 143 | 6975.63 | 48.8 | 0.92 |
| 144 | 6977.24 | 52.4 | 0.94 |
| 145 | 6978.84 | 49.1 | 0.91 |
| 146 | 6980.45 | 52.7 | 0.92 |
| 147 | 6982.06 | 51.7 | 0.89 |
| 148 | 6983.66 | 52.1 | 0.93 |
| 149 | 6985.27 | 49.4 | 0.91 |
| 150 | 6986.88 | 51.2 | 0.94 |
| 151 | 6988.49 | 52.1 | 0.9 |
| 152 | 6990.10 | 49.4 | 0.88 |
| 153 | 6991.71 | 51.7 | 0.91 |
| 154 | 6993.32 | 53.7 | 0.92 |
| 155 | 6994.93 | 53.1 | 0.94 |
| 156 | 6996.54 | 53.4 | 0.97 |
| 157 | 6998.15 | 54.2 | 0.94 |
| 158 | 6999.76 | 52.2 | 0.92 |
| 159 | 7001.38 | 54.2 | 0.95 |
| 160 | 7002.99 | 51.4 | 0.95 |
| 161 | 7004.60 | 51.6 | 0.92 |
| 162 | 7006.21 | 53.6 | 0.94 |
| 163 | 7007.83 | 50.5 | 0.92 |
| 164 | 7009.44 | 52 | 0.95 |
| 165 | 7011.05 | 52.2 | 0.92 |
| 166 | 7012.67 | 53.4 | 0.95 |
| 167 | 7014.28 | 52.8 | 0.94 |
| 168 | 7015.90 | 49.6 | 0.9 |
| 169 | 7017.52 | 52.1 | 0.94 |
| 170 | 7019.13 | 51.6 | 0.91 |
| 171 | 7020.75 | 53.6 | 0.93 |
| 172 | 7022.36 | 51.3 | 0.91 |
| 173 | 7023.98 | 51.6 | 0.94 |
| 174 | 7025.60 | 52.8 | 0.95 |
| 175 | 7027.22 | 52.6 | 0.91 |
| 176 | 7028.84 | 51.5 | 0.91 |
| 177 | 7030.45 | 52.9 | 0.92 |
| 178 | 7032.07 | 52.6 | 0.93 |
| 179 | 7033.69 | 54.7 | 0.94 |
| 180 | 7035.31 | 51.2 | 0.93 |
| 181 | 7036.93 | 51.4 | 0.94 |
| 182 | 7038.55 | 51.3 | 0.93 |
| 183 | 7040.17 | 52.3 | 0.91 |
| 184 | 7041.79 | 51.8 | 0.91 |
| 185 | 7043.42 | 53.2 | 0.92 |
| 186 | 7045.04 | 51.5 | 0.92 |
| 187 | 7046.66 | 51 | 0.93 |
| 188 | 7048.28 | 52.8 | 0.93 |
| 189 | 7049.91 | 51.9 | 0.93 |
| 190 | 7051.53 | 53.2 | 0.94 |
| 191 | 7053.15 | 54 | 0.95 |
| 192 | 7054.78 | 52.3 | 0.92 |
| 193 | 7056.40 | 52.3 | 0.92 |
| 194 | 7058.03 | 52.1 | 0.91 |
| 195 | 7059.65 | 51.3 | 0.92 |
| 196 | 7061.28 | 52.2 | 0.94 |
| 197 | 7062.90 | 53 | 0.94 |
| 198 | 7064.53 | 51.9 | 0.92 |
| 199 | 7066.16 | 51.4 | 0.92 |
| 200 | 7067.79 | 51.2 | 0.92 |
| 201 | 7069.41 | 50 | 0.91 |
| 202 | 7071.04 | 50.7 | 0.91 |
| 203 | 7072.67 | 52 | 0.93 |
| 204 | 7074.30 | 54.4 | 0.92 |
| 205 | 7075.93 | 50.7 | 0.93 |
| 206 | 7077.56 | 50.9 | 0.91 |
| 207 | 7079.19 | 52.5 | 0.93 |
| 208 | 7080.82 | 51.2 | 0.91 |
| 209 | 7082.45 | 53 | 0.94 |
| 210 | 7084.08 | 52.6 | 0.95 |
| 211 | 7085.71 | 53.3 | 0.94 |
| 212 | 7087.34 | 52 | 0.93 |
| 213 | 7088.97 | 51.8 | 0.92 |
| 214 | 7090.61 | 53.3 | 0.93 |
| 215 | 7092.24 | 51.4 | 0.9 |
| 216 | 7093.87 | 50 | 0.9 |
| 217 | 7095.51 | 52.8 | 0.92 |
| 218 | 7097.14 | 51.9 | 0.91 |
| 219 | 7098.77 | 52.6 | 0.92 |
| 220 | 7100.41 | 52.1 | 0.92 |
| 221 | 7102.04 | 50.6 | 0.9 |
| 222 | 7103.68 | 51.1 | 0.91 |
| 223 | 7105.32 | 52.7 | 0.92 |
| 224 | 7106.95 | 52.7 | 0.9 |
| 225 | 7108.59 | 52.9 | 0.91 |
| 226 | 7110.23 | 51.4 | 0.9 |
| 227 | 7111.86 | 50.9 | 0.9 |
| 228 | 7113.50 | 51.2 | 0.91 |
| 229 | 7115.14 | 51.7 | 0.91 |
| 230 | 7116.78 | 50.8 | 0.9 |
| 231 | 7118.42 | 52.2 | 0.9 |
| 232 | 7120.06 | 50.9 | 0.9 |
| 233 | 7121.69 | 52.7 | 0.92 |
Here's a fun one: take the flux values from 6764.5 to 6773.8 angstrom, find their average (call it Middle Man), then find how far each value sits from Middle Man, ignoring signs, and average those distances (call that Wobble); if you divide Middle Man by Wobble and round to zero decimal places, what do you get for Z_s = 38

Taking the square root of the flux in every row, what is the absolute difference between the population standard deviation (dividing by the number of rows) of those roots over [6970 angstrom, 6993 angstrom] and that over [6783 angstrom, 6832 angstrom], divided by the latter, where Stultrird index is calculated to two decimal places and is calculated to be 0.39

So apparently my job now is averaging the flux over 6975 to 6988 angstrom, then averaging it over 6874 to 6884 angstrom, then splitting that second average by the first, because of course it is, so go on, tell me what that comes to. 1.05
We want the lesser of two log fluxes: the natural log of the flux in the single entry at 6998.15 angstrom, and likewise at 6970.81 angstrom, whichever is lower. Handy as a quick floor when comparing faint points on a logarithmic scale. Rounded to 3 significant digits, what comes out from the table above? 3.98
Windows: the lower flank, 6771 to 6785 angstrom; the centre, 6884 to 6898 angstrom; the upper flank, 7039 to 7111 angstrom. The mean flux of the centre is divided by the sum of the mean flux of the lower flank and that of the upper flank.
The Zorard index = 0.497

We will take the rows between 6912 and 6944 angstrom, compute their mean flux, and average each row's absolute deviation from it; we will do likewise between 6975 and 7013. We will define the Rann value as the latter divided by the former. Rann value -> 1.50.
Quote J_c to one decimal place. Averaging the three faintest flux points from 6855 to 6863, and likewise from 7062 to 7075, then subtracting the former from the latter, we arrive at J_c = -2.5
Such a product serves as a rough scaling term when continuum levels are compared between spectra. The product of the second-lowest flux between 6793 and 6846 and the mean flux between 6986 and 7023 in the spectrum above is 2715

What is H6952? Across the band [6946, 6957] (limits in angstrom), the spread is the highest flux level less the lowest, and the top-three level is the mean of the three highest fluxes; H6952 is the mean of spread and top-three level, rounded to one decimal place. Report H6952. 29.2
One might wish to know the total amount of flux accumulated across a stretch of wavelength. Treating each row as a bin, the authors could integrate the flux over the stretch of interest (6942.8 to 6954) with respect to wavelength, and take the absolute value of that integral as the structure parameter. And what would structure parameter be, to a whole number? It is 595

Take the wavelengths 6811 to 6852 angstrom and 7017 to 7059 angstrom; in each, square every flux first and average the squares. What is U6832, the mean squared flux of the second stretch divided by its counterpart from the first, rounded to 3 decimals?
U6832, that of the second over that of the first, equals 0.953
